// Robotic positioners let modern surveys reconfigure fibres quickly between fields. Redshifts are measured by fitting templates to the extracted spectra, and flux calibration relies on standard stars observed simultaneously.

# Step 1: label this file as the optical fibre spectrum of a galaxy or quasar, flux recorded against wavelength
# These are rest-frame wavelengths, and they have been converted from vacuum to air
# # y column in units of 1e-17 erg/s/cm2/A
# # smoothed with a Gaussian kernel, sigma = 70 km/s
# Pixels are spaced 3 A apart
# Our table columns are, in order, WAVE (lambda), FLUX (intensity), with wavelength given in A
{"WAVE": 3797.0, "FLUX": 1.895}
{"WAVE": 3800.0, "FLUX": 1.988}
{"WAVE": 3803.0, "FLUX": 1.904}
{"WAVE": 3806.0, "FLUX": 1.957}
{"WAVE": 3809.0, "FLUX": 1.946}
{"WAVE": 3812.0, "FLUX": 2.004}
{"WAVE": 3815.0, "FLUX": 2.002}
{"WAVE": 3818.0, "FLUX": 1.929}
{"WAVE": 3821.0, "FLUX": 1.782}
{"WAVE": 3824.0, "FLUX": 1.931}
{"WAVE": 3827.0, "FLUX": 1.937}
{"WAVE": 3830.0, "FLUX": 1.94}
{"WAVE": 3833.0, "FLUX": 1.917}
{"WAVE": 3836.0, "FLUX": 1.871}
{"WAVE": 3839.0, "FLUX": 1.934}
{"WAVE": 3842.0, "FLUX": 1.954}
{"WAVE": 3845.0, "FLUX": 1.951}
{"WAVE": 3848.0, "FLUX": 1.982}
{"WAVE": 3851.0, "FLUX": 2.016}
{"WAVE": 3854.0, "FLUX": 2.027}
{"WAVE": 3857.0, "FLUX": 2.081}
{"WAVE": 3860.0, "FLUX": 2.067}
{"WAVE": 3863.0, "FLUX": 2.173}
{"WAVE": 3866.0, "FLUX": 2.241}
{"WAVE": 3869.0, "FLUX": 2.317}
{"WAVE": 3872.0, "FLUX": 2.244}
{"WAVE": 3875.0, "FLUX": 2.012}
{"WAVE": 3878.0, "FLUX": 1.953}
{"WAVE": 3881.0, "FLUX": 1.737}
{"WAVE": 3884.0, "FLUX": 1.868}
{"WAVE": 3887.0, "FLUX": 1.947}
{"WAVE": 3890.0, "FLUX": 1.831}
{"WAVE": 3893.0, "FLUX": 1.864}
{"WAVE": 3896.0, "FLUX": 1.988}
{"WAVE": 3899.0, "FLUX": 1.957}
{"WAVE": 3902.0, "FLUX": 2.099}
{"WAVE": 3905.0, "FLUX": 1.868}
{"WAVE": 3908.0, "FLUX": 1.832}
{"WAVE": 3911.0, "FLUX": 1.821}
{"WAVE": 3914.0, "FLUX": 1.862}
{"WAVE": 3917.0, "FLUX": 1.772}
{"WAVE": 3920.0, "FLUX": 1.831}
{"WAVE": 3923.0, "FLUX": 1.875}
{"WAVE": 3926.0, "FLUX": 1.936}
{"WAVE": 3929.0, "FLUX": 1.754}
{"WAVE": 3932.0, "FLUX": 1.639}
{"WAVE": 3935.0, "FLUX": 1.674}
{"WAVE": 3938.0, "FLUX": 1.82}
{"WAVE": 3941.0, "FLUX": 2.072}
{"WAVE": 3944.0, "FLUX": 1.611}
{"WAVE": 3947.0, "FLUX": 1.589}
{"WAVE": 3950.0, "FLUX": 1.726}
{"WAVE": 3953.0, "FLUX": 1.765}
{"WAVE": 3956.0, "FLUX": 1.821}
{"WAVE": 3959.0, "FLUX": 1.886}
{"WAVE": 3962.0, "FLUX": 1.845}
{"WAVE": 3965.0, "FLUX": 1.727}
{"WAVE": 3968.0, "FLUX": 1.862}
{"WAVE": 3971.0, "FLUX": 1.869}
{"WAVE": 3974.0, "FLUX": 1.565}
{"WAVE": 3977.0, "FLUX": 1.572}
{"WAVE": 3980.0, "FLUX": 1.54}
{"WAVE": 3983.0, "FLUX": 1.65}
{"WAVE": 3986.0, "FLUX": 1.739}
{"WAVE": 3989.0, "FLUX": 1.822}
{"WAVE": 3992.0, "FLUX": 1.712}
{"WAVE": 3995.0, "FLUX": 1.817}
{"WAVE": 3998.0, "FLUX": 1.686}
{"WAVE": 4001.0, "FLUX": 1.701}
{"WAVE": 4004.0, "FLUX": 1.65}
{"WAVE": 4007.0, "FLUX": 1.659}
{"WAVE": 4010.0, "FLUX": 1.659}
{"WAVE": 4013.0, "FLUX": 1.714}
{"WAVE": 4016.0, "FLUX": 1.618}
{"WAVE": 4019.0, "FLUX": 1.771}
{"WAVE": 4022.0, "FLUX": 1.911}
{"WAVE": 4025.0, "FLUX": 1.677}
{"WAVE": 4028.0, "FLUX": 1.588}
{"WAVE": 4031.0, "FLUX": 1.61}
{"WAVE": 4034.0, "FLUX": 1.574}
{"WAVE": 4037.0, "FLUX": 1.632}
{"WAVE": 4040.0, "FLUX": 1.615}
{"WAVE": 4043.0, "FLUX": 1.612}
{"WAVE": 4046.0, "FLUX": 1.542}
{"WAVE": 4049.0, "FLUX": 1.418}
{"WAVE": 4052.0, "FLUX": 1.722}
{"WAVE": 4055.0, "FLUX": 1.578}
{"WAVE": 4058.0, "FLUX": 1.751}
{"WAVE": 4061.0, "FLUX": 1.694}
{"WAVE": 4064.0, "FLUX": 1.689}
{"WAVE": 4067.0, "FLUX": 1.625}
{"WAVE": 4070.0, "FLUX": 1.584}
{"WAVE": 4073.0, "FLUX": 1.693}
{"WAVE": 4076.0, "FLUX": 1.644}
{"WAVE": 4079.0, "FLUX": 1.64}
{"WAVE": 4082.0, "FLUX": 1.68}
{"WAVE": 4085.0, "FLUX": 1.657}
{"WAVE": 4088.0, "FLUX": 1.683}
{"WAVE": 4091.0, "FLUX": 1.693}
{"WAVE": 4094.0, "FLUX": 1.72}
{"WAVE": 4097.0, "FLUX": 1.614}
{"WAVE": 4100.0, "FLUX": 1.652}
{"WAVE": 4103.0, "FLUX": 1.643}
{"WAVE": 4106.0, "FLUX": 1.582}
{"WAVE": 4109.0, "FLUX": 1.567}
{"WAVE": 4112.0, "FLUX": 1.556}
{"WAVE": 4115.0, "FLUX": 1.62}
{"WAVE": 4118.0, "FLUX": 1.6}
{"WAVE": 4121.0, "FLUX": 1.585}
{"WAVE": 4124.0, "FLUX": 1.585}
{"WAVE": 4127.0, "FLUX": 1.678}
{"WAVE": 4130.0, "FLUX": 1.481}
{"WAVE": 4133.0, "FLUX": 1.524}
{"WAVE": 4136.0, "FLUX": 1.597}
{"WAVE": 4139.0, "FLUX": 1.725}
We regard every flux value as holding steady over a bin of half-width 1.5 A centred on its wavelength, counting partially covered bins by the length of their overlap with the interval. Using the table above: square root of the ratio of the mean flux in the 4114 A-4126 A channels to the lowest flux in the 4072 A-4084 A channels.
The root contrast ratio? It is 0.99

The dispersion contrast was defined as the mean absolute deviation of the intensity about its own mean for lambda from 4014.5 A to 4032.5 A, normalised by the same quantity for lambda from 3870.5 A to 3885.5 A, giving 0.73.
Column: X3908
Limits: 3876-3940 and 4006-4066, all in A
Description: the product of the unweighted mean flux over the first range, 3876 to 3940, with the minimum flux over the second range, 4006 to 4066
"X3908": 2.6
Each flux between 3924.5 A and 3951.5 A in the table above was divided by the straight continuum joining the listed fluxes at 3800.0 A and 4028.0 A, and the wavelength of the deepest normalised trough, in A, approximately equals 3947.0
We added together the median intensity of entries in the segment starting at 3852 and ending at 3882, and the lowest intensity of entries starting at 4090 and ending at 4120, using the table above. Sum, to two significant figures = 3.6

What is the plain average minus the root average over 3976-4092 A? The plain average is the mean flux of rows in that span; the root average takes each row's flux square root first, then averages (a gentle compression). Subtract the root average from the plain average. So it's 0.37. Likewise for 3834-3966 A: 0.53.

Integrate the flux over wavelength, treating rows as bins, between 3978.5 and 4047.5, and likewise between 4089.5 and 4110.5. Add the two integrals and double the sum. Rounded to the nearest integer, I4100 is 300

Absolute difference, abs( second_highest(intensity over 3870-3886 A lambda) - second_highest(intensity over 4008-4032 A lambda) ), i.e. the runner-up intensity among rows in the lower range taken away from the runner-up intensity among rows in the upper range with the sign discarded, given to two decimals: 0.24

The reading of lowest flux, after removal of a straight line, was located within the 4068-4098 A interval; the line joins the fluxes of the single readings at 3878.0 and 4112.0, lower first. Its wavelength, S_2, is 4070.0 A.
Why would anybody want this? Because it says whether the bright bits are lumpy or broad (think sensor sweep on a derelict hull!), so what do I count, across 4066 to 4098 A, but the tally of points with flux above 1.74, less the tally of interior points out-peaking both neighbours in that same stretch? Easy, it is -3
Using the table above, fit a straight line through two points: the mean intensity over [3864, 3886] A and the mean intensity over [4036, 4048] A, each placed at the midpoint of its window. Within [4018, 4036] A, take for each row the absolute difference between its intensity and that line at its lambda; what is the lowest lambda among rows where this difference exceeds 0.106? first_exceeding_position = 4019.0 A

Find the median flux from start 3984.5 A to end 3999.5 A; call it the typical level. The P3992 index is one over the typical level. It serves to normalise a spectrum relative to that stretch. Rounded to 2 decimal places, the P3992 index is 0.58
